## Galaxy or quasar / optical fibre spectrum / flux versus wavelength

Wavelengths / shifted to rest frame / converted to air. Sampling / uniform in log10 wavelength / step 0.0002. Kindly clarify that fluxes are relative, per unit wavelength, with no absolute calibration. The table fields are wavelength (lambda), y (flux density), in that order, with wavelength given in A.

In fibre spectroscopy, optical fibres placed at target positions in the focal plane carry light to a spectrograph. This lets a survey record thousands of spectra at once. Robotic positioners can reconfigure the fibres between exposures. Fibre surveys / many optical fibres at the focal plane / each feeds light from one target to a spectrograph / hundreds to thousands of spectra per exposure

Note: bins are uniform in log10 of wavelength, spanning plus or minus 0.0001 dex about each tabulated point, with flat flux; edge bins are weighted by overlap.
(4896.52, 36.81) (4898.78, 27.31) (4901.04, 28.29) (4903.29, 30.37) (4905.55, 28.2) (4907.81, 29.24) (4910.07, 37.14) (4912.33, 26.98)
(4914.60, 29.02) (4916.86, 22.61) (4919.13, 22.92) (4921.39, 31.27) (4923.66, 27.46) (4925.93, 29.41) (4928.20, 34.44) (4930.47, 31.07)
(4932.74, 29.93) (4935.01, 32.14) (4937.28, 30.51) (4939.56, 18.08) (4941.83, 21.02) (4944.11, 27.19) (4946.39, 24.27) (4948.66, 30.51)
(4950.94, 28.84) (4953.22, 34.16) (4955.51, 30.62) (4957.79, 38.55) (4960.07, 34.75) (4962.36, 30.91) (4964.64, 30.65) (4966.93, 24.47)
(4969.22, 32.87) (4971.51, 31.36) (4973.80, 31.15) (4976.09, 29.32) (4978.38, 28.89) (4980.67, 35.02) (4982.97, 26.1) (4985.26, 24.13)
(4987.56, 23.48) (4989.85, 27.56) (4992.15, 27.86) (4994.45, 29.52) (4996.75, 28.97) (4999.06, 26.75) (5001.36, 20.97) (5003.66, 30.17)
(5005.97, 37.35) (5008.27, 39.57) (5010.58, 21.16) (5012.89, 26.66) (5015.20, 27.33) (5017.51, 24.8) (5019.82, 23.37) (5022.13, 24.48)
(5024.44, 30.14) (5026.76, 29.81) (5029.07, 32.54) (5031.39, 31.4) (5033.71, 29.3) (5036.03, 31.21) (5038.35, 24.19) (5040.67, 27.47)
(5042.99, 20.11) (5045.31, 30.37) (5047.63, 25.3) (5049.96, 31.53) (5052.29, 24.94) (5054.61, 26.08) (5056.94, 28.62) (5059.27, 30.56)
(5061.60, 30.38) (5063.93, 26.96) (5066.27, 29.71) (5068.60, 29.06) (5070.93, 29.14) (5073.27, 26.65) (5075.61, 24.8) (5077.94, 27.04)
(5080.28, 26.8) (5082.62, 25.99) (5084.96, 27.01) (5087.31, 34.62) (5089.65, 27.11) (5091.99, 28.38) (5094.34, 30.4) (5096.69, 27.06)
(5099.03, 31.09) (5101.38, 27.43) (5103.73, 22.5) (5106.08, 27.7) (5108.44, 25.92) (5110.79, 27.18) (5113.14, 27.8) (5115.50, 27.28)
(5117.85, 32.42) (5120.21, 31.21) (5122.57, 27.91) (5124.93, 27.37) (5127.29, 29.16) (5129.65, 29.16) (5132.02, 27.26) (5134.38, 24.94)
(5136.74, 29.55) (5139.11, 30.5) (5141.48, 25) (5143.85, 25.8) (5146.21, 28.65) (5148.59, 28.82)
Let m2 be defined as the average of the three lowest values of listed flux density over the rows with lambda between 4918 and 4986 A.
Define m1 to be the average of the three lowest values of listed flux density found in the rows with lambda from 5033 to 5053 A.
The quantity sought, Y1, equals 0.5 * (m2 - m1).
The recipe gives -1.20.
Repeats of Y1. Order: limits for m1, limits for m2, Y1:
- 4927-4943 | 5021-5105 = -0.37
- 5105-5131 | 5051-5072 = -0.40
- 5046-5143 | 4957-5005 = -0.61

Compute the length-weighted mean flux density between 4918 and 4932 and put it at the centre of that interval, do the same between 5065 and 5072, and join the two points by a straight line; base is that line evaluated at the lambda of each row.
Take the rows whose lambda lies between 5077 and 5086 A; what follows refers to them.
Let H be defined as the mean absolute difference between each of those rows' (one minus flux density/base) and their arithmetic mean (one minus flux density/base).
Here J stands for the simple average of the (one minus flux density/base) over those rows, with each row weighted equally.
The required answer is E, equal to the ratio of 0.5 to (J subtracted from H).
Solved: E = -7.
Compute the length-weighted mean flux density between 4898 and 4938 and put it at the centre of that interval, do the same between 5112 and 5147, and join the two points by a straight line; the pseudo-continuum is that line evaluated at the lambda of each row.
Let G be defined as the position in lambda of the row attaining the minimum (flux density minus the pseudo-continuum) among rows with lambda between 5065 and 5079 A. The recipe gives 5075.61 A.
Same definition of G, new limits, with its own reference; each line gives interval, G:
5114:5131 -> 5115.50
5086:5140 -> 5103.73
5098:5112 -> 5103.73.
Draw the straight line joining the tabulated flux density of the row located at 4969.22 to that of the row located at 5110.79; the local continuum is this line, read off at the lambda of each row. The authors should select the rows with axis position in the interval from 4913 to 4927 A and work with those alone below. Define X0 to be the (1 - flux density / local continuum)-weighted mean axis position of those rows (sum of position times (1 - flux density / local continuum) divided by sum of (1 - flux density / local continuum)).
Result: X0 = 4919.6 A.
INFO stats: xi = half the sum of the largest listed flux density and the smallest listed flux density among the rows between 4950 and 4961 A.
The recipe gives 33.7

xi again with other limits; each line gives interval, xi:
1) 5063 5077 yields 27.3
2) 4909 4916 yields 32.1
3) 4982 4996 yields 26.5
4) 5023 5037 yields 30.9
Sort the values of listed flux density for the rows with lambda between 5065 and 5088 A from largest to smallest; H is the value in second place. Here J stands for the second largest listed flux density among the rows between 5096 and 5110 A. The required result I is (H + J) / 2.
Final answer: 28.7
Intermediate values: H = 29.71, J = 27.7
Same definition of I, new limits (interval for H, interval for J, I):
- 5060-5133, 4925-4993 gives 33.7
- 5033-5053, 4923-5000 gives 33.1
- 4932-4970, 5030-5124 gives 33.6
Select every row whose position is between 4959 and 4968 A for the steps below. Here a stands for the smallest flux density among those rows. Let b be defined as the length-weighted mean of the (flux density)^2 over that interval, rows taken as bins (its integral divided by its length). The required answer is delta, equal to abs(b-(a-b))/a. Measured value 75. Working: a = 24.47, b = 925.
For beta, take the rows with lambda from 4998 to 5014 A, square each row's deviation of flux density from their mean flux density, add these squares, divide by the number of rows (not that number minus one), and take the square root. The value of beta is 6.8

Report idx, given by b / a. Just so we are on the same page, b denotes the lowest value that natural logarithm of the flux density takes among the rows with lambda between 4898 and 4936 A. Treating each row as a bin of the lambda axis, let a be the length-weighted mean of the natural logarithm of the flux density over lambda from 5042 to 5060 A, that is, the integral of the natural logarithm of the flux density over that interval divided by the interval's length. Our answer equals 0.947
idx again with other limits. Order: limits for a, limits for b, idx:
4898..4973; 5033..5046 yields 0.892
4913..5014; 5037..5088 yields 0.896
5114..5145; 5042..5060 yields 0.899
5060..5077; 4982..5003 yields 0.912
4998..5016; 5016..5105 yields 0.900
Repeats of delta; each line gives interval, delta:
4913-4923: 62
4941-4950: 64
